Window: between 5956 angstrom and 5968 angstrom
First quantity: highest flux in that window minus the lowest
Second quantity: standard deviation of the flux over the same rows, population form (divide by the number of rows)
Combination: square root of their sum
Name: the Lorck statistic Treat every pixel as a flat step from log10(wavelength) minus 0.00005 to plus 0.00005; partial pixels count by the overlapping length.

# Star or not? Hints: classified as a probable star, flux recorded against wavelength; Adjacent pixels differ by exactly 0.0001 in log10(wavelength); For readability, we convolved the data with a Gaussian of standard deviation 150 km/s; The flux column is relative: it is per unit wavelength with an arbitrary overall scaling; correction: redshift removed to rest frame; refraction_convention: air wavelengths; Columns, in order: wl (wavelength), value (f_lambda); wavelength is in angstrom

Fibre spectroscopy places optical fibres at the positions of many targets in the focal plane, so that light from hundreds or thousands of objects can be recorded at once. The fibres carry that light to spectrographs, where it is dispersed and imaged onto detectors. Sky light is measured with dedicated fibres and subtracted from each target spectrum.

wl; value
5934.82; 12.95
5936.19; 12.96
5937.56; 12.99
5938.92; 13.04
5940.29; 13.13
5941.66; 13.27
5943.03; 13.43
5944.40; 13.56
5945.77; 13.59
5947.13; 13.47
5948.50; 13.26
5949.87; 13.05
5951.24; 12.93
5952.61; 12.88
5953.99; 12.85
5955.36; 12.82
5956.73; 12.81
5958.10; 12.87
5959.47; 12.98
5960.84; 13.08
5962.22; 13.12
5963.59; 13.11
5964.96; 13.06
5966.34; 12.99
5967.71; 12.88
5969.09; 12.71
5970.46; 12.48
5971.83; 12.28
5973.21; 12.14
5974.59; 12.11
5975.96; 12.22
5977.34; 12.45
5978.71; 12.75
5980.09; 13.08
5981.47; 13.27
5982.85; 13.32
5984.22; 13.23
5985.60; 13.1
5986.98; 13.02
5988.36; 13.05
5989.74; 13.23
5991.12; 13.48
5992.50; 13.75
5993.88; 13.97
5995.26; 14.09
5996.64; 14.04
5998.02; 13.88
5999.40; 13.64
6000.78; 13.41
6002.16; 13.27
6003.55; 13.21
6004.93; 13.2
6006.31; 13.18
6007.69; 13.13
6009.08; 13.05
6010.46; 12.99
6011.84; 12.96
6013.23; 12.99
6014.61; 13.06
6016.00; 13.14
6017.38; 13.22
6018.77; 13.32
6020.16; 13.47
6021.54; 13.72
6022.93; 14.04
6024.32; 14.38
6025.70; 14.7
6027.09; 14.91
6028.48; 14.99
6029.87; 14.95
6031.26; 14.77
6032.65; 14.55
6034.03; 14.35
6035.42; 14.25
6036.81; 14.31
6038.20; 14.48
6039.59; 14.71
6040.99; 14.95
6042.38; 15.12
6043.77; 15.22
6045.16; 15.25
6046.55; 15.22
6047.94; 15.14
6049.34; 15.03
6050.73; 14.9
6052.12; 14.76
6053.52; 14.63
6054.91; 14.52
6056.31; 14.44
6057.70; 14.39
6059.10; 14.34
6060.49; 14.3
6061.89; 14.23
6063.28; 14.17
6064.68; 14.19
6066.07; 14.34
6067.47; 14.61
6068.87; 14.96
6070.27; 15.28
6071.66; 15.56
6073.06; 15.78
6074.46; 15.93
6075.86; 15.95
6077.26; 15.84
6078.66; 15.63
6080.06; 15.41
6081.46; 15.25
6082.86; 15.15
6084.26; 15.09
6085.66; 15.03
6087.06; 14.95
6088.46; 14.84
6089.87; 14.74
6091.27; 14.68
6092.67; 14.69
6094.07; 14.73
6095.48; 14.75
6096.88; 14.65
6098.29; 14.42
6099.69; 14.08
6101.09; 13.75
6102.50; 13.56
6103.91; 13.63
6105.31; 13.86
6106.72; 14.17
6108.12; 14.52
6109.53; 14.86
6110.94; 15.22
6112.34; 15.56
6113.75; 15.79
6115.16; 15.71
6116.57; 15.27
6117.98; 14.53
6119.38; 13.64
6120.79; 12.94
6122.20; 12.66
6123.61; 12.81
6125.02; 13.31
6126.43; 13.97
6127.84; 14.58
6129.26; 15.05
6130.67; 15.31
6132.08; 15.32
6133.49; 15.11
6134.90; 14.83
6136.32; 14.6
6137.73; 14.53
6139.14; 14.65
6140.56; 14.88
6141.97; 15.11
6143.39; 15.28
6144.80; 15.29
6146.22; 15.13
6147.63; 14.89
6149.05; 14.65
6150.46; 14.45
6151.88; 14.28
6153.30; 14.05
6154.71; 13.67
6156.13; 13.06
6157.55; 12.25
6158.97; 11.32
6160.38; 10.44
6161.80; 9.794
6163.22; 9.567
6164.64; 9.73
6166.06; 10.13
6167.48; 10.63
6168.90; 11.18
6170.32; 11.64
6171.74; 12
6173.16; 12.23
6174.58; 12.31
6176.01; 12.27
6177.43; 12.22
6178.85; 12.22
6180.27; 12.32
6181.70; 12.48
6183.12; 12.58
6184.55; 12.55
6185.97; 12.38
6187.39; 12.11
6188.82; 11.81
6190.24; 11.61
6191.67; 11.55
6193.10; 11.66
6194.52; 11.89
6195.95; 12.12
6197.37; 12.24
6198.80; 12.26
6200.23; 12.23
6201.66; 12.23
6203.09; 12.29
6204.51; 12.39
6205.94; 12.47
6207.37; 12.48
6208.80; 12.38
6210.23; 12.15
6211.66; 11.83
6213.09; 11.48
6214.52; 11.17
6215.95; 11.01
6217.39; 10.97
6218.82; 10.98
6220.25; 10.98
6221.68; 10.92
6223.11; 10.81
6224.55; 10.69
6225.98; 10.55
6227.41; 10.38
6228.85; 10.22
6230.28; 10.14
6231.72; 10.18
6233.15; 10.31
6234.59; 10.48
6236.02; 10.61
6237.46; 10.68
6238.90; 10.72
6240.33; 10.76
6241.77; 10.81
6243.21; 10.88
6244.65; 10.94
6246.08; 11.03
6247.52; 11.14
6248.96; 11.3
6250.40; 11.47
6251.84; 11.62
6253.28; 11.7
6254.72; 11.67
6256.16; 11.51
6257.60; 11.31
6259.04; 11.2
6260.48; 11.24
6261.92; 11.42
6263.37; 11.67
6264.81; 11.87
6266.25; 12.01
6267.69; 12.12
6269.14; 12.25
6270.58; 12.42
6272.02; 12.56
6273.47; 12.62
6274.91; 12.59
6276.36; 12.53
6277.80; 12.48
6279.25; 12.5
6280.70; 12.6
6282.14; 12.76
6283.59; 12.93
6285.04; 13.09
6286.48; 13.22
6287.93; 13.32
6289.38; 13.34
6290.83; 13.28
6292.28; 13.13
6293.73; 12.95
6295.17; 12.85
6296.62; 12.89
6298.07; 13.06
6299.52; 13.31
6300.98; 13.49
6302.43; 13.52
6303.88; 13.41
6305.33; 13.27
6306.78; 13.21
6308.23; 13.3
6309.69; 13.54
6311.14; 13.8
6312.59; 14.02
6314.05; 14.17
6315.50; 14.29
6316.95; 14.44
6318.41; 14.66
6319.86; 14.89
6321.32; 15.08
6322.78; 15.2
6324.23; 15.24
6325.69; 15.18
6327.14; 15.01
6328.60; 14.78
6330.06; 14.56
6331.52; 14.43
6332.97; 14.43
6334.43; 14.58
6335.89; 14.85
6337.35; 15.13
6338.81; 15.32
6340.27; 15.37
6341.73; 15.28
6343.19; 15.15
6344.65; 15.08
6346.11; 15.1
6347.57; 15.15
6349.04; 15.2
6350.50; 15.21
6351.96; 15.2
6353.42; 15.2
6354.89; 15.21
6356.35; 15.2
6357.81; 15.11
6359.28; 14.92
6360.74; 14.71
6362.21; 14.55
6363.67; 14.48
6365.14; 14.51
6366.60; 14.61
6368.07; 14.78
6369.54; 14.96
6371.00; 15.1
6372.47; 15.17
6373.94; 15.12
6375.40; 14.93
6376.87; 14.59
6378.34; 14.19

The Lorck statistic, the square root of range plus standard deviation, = 0.65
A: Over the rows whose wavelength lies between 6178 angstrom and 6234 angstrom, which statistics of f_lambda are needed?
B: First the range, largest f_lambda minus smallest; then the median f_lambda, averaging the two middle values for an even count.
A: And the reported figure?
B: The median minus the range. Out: 9.4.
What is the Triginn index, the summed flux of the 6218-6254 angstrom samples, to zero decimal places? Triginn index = 270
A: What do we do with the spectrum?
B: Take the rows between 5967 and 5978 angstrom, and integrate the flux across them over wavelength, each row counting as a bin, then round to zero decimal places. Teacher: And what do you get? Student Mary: 137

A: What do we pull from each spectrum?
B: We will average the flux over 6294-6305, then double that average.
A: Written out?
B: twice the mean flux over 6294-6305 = 26.4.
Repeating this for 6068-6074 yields 30.8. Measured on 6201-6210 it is 24.7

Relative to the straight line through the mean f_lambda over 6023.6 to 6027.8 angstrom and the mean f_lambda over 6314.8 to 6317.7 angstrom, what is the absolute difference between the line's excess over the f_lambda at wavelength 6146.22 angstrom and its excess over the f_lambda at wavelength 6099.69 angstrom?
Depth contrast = 1.1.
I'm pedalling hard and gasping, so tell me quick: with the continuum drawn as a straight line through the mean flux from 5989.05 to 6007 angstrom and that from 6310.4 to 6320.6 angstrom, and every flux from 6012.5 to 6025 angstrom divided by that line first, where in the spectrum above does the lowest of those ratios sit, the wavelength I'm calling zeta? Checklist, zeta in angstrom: 6013.23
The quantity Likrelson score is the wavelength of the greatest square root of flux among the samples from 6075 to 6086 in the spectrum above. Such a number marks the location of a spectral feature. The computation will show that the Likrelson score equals 6075.86 angstrom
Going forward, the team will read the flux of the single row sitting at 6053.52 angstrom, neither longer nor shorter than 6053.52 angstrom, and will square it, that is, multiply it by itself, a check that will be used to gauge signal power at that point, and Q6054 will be 214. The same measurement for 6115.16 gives 247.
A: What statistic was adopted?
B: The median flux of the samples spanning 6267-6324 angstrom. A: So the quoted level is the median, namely 13.2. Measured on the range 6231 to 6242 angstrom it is 10.6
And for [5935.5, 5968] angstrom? 13.0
